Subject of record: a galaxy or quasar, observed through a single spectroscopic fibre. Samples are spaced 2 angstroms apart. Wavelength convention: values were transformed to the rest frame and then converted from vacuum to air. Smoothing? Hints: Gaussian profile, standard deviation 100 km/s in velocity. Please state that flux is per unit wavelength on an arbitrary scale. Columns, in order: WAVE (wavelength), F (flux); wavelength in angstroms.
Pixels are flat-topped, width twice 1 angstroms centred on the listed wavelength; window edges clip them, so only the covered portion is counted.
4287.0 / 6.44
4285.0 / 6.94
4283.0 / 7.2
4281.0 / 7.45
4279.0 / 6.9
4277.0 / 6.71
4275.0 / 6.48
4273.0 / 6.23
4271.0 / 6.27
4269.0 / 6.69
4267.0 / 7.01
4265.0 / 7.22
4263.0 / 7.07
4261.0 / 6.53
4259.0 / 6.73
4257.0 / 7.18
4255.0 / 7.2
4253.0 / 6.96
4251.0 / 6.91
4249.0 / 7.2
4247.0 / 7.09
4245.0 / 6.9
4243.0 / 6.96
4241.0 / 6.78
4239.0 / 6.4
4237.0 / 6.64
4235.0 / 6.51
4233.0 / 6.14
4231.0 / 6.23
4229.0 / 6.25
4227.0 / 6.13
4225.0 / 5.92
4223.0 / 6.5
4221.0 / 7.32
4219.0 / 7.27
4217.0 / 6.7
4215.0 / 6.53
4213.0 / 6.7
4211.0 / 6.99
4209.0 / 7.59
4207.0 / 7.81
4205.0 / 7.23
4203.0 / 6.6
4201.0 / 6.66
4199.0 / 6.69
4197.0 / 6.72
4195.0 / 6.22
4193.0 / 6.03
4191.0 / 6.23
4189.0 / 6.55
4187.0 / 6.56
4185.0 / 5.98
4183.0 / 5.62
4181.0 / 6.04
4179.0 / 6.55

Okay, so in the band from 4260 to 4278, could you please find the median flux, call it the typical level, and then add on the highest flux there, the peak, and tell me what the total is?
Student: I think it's 13.9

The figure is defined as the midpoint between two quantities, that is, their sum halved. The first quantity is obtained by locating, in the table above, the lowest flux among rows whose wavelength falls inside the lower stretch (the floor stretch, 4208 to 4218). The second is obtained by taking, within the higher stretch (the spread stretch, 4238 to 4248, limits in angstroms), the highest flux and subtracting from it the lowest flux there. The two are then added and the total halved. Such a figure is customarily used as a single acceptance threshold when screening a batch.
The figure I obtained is 3.61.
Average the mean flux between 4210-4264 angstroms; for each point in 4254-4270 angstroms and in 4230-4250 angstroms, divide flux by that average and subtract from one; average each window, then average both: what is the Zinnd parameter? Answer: -0.013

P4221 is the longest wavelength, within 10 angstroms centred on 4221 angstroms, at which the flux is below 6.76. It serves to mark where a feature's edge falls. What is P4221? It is 4225.0 angstroms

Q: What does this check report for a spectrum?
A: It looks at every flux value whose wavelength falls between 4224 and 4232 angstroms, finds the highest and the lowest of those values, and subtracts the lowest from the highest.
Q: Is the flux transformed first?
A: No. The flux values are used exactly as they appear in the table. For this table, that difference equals 0.33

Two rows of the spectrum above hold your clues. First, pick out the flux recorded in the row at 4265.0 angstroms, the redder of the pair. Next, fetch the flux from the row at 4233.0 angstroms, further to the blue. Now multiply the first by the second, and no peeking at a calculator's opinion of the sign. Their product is 44.3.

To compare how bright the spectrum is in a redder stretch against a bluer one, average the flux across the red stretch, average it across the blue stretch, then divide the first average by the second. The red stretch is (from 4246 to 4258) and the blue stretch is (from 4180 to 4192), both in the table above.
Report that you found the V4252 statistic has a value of 1.15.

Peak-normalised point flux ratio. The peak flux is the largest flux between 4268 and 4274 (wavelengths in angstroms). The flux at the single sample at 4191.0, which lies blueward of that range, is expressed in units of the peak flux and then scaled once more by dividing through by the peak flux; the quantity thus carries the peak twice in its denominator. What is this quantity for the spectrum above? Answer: 0.139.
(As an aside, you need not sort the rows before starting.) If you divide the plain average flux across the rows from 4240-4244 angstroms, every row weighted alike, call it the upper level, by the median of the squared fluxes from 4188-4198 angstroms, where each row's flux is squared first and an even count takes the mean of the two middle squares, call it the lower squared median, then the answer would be 0.177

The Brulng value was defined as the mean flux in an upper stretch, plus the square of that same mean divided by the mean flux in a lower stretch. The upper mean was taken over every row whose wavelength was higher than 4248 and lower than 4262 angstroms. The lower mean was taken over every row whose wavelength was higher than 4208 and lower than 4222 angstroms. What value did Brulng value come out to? 13.9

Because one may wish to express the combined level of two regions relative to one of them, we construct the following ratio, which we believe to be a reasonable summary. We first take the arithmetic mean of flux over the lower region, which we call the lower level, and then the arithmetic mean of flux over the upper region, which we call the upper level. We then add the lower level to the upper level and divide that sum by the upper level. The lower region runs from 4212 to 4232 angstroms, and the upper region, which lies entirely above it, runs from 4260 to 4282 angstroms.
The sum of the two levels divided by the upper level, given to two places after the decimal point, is 1.97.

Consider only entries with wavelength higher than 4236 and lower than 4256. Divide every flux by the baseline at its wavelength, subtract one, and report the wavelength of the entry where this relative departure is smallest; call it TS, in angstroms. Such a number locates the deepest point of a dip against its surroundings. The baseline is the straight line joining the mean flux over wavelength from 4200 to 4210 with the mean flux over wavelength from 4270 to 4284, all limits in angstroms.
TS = 4239.0 angstroms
